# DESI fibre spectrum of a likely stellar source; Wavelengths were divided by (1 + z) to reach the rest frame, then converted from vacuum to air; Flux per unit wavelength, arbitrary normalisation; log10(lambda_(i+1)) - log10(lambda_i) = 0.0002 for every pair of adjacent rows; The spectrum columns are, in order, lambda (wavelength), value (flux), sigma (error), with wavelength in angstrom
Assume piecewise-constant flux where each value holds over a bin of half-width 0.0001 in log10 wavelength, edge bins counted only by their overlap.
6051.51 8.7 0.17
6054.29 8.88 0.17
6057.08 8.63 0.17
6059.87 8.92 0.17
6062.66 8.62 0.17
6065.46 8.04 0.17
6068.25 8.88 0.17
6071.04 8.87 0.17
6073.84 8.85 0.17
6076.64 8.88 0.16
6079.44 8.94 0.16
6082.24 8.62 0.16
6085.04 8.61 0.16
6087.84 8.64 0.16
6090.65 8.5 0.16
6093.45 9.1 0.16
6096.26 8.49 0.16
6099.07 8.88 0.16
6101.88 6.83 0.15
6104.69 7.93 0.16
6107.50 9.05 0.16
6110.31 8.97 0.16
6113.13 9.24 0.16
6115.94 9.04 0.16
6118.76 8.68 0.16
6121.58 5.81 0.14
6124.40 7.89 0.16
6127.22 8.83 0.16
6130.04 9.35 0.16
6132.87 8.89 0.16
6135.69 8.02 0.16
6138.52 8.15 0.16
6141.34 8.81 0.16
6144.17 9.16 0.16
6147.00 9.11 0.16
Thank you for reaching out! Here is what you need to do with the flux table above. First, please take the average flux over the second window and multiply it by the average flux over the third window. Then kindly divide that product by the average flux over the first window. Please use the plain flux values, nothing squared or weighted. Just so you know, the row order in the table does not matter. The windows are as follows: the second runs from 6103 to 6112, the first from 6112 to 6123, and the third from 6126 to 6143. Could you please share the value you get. 9.2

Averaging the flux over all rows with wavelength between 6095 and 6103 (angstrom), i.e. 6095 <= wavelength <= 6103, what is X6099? 8.1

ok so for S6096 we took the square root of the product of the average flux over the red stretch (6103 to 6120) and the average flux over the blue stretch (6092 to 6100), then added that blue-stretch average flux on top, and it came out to 17.6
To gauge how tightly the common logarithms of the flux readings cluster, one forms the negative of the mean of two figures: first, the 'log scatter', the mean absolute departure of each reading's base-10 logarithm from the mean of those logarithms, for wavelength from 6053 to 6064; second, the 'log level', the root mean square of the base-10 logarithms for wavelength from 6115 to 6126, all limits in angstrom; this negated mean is -0.449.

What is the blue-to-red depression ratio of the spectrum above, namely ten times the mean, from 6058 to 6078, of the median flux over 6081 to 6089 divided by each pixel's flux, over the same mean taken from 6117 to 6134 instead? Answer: 9.2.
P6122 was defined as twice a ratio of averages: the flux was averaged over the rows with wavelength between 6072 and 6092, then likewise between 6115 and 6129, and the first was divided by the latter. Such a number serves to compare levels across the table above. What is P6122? 2.17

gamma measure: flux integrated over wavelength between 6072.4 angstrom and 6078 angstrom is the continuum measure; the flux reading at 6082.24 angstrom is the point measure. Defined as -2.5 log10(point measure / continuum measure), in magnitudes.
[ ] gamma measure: 1.90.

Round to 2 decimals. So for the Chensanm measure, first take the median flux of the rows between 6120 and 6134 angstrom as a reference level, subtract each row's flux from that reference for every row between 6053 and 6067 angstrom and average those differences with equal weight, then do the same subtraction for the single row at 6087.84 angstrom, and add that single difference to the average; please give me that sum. 0.40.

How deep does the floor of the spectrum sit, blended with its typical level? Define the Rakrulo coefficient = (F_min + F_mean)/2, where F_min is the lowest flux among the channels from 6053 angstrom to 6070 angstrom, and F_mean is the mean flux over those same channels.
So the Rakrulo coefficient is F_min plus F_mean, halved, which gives 8.35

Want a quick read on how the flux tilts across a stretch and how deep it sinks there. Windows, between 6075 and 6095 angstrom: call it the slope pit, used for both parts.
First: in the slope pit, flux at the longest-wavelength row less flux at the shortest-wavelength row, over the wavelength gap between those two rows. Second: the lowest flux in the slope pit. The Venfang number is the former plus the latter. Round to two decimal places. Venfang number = 8.51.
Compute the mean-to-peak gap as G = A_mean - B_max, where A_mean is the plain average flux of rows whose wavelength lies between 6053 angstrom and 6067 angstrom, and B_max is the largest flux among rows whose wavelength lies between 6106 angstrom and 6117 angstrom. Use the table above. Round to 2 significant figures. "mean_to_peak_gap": -0.62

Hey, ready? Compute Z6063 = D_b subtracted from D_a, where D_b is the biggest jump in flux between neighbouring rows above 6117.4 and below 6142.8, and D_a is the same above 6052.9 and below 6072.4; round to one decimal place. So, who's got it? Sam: -2.0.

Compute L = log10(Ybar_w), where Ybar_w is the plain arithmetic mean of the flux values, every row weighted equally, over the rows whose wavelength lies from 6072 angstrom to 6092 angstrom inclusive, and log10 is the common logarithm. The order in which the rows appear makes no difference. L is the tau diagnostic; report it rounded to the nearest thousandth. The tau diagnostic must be 0.941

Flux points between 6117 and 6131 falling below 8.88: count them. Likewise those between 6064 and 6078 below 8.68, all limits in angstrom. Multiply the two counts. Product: 4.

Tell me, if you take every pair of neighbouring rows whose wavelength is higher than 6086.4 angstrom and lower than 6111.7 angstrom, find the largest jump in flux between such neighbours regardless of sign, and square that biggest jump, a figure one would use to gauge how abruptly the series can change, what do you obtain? 4.2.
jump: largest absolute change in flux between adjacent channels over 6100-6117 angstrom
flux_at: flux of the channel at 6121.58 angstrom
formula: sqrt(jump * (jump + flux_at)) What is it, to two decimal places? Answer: 2.79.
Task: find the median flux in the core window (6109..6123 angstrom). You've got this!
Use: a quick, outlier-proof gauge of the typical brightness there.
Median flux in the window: 8.97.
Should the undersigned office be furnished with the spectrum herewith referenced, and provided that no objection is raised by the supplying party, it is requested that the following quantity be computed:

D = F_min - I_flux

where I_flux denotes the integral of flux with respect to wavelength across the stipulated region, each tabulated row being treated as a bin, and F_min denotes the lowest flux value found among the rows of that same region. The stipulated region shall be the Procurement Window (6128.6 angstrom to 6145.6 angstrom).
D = -140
